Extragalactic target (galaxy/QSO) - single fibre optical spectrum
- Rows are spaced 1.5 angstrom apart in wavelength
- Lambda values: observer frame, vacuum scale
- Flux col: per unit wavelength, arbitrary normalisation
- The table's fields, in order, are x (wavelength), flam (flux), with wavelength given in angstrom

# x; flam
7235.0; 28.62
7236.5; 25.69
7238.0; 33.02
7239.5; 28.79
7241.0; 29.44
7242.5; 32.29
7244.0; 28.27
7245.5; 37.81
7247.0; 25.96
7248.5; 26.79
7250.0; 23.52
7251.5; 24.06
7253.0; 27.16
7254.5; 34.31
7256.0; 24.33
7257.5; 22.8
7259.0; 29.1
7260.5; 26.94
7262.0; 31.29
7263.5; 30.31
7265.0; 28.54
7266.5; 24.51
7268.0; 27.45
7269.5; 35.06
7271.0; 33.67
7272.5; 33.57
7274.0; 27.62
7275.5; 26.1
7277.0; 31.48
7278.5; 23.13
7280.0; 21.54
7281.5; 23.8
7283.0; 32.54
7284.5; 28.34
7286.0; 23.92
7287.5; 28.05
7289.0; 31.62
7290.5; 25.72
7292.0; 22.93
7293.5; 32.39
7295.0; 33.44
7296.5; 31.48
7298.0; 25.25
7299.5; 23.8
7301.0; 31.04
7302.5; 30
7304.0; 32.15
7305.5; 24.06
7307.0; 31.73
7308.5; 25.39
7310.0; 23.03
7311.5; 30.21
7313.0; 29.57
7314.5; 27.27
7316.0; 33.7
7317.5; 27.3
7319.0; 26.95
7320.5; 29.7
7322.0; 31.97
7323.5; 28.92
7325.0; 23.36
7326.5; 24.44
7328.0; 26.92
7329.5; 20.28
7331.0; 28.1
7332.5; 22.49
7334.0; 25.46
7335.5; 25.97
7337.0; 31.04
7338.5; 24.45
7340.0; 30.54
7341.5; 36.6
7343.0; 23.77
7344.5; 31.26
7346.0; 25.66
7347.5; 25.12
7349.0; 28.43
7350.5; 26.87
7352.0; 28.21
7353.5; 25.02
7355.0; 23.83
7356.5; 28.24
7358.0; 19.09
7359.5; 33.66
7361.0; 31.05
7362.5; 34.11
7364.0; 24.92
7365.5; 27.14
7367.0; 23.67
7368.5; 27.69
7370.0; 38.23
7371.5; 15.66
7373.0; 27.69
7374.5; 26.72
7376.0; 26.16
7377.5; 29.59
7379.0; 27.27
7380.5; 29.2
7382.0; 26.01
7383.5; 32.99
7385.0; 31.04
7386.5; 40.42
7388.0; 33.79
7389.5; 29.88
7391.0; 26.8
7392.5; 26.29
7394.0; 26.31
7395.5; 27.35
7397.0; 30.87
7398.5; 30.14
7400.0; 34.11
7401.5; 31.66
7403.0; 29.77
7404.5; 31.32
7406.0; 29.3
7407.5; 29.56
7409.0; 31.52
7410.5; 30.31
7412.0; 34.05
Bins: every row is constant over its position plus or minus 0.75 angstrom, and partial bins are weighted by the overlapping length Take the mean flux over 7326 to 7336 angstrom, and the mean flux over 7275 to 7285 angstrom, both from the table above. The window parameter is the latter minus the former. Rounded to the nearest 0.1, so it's 1.9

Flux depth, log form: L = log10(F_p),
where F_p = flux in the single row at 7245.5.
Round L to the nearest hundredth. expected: 1.58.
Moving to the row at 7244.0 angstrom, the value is 1.45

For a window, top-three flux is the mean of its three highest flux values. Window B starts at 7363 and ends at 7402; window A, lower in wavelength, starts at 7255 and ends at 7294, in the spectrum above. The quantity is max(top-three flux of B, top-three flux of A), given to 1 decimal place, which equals 37.6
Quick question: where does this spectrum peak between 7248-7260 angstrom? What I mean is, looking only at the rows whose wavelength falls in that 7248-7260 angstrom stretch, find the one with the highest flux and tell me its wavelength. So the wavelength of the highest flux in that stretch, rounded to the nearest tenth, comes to 7254.5 angstrom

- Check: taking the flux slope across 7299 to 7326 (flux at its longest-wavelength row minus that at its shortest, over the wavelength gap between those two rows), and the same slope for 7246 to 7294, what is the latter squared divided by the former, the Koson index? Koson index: -1.1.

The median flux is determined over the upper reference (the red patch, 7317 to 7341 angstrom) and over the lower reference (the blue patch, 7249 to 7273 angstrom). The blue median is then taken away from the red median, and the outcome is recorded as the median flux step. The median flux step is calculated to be -1.1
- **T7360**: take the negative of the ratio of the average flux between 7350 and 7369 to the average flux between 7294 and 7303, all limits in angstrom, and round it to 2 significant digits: -0.93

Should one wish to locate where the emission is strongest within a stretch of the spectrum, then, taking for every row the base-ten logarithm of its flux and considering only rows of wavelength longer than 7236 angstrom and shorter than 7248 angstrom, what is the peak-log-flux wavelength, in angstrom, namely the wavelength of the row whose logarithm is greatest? 7245.5 angstrom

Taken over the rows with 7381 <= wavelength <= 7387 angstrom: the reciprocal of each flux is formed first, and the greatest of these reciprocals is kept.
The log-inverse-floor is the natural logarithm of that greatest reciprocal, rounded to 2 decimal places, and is -3.26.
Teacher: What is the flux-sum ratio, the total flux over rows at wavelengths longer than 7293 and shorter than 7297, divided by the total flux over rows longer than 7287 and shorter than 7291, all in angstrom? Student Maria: 1.14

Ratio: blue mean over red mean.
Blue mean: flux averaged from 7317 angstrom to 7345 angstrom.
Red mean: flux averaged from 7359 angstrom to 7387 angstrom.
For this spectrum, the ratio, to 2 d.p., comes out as 0.94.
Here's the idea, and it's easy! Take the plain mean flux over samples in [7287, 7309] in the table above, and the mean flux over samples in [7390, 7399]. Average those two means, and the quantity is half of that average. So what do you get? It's 14.1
